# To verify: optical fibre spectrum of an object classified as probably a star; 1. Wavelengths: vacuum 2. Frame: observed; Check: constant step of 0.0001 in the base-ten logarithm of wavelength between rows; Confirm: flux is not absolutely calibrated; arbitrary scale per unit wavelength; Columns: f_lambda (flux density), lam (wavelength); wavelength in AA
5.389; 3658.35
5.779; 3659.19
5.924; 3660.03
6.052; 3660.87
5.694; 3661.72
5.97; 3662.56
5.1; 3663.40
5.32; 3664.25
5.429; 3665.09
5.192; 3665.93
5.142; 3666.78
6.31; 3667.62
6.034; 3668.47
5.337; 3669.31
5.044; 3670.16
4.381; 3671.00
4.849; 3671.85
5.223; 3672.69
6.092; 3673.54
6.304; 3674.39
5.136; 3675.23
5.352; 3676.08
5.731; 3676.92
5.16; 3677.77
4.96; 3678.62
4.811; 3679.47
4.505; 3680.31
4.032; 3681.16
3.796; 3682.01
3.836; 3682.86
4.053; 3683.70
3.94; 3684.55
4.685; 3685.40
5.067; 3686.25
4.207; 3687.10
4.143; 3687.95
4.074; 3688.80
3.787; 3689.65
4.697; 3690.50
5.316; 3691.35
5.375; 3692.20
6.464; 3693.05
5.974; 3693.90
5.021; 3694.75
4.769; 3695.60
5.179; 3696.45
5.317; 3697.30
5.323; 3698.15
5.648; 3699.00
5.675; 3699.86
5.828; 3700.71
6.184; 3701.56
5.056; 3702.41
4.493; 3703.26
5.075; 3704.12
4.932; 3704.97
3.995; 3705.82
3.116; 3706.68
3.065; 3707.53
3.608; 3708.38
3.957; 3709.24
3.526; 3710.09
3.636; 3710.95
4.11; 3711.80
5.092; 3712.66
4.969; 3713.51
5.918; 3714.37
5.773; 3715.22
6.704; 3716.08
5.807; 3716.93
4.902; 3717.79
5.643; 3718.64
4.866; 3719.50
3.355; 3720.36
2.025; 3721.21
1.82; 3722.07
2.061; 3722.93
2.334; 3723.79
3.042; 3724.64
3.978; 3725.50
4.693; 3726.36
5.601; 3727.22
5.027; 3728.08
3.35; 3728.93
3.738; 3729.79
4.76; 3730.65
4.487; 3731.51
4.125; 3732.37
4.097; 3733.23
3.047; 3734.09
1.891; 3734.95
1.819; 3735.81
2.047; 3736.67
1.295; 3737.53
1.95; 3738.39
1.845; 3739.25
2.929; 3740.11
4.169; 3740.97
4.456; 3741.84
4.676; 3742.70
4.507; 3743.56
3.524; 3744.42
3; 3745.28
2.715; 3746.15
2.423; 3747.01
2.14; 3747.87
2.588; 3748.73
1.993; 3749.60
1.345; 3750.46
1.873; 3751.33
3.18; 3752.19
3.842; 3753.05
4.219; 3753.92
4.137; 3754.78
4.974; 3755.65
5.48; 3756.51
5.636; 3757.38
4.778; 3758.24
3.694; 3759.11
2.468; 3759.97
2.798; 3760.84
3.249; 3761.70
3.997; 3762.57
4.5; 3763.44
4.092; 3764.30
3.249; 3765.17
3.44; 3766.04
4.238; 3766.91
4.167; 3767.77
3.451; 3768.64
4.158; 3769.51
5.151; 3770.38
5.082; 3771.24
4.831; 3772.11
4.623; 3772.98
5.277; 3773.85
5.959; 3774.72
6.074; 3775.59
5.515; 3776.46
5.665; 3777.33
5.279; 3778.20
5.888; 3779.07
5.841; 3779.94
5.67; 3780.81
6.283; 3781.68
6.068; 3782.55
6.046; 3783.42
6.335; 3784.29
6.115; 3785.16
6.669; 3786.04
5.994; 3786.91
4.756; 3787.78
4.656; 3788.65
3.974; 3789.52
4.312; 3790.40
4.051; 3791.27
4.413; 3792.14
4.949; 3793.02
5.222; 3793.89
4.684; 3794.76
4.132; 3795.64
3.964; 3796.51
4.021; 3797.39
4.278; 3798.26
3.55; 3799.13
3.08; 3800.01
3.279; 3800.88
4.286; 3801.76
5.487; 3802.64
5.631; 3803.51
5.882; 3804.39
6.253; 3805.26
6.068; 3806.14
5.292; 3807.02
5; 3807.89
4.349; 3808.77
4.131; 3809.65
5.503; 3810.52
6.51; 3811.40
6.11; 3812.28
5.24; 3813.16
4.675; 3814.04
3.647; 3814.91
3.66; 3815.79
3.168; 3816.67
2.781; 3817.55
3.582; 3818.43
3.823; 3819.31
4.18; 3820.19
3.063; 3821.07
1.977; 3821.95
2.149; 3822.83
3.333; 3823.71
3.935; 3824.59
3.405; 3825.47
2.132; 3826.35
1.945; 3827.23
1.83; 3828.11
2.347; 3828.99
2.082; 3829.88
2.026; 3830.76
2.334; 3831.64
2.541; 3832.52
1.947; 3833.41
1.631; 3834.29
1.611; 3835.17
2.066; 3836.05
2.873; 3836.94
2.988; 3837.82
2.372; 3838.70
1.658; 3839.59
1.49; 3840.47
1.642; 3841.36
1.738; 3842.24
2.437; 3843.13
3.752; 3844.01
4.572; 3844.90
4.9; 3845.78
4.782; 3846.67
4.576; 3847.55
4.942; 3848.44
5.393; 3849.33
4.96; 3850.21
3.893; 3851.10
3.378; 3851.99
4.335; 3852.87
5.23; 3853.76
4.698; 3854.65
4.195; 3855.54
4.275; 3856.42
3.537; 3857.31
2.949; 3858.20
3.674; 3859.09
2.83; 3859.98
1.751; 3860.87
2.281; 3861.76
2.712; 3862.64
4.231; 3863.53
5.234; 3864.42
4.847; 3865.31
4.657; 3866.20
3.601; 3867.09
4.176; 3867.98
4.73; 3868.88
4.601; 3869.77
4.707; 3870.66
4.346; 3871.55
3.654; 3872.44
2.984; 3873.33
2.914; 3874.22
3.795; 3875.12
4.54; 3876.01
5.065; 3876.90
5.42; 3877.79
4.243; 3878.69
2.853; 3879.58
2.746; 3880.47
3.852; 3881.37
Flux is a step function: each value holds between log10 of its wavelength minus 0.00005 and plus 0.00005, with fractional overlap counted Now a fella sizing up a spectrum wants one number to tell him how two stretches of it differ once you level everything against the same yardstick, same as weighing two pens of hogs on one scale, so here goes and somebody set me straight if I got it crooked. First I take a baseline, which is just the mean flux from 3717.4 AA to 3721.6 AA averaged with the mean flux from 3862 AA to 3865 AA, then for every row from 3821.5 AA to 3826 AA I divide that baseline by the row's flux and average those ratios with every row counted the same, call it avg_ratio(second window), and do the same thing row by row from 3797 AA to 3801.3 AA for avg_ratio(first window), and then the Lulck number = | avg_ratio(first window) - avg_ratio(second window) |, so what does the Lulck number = 0.35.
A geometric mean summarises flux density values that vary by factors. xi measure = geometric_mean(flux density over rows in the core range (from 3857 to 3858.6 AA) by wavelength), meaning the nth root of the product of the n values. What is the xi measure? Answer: 3.2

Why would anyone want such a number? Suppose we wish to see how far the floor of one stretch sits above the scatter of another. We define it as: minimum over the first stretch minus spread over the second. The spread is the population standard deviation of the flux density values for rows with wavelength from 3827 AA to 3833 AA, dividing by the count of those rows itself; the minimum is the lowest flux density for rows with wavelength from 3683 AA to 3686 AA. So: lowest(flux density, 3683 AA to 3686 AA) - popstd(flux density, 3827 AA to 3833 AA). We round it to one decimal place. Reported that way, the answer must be 3.7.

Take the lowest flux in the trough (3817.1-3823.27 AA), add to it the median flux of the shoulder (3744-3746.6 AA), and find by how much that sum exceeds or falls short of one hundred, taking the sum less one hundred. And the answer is -95.0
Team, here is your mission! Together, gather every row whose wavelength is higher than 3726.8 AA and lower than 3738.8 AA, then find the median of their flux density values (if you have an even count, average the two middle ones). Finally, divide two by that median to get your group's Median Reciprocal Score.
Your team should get 0.56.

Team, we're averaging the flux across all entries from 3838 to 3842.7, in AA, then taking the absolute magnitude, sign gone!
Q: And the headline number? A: 1.8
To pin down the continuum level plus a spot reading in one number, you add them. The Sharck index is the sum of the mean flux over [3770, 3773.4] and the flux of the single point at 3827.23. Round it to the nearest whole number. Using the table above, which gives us 7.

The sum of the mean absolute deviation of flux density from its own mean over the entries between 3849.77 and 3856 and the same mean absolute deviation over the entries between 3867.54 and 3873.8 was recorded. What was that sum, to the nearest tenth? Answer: 1.0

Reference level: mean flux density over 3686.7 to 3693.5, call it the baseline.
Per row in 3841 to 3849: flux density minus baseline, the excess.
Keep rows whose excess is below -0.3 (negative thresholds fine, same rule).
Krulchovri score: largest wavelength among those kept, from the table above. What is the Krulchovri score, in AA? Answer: 3844.01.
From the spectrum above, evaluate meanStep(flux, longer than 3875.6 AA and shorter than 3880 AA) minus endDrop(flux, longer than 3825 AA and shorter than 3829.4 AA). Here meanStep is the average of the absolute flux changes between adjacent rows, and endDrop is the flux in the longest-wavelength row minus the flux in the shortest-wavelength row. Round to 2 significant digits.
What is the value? 1.9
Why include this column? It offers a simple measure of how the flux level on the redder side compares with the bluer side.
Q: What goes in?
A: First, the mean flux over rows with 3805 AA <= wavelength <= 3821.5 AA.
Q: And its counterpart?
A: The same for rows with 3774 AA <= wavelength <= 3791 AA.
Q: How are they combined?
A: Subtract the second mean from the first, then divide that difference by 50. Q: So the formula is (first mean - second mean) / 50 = -0.021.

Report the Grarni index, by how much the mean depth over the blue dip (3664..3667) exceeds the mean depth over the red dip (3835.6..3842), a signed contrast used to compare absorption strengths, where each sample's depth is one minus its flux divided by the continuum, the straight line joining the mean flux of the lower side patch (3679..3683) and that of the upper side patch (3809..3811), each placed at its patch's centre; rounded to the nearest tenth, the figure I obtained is -0.8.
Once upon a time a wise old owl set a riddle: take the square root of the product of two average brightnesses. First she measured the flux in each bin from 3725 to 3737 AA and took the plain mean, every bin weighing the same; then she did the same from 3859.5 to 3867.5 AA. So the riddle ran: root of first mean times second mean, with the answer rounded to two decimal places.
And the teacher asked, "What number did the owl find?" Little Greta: 3.67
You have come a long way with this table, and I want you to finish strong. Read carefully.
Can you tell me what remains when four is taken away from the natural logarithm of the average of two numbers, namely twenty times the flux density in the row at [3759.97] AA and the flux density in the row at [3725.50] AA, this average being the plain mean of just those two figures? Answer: -0.7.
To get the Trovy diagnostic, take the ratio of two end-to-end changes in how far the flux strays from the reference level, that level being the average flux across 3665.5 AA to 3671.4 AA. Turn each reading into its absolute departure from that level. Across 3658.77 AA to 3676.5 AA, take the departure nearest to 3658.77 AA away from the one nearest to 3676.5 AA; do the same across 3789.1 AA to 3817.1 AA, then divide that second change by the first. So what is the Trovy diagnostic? -1.9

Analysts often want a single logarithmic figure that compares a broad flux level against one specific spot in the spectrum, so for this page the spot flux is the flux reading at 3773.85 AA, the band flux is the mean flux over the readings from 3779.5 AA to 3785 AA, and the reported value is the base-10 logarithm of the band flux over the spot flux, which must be 0.06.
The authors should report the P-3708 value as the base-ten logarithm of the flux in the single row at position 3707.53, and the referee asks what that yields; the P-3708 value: 0.49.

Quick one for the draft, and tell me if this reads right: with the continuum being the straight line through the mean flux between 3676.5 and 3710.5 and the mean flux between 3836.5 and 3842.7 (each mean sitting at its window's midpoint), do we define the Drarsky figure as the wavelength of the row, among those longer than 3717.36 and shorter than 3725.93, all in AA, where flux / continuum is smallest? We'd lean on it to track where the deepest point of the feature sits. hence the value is 3722.07 AA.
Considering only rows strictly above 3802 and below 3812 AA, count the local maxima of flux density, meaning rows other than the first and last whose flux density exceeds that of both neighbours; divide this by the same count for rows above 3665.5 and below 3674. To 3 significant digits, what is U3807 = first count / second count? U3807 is 1.00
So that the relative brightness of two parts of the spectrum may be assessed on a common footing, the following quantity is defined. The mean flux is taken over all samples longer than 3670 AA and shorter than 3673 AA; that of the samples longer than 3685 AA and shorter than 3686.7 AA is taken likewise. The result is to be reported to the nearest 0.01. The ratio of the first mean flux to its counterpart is 1.00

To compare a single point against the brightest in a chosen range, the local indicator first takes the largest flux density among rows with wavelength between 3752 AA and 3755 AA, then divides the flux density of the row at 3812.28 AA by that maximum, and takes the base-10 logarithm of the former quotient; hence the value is 0.16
